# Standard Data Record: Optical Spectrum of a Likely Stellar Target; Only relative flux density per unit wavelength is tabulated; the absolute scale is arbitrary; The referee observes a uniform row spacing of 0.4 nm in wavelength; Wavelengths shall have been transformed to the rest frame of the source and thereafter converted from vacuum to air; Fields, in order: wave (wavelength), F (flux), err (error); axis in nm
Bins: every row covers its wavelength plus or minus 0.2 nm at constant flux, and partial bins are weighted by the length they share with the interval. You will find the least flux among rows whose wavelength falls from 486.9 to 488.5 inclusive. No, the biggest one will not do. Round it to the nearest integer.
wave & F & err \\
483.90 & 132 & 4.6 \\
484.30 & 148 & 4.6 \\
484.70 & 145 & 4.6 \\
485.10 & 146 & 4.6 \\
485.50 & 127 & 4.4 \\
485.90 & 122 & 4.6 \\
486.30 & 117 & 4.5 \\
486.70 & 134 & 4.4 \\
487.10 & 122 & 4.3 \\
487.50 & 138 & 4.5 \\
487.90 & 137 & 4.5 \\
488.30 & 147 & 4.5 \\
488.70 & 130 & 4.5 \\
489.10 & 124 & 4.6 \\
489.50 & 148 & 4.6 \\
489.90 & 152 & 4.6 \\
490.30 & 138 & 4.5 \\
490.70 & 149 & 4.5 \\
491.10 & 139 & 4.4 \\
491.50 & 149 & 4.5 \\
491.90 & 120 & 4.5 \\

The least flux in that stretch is 122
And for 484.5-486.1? 122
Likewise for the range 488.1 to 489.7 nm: 124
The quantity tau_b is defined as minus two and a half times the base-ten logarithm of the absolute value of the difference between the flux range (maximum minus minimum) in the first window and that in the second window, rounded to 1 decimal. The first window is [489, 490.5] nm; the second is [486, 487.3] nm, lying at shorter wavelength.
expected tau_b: -2.6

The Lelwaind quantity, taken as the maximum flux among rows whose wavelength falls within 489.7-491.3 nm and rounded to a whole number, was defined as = 152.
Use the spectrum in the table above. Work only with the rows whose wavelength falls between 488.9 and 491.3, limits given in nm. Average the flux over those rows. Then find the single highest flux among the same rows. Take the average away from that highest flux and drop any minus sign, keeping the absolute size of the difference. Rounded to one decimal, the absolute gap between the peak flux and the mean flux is 10.3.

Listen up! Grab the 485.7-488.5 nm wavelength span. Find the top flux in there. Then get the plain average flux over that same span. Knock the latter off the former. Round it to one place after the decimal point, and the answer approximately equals 16.0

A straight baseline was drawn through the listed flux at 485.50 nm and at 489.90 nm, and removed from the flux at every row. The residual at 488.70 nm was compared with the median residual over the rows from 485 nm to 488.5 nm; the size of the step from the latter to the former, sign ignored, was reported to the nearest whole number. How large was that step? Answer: 15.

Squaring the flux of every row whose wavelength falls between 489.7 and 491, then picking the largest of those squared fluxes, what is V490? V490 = 23104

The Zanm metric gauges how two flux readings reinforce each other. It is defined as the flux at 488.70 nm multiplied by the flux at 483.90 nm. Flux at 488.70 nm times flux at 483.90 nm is 17160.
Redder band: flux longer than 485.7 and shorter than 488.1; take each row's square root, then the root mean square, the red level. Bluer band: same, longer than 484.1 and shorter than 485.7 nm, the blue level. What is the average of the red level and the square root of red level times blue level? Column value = 11.5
